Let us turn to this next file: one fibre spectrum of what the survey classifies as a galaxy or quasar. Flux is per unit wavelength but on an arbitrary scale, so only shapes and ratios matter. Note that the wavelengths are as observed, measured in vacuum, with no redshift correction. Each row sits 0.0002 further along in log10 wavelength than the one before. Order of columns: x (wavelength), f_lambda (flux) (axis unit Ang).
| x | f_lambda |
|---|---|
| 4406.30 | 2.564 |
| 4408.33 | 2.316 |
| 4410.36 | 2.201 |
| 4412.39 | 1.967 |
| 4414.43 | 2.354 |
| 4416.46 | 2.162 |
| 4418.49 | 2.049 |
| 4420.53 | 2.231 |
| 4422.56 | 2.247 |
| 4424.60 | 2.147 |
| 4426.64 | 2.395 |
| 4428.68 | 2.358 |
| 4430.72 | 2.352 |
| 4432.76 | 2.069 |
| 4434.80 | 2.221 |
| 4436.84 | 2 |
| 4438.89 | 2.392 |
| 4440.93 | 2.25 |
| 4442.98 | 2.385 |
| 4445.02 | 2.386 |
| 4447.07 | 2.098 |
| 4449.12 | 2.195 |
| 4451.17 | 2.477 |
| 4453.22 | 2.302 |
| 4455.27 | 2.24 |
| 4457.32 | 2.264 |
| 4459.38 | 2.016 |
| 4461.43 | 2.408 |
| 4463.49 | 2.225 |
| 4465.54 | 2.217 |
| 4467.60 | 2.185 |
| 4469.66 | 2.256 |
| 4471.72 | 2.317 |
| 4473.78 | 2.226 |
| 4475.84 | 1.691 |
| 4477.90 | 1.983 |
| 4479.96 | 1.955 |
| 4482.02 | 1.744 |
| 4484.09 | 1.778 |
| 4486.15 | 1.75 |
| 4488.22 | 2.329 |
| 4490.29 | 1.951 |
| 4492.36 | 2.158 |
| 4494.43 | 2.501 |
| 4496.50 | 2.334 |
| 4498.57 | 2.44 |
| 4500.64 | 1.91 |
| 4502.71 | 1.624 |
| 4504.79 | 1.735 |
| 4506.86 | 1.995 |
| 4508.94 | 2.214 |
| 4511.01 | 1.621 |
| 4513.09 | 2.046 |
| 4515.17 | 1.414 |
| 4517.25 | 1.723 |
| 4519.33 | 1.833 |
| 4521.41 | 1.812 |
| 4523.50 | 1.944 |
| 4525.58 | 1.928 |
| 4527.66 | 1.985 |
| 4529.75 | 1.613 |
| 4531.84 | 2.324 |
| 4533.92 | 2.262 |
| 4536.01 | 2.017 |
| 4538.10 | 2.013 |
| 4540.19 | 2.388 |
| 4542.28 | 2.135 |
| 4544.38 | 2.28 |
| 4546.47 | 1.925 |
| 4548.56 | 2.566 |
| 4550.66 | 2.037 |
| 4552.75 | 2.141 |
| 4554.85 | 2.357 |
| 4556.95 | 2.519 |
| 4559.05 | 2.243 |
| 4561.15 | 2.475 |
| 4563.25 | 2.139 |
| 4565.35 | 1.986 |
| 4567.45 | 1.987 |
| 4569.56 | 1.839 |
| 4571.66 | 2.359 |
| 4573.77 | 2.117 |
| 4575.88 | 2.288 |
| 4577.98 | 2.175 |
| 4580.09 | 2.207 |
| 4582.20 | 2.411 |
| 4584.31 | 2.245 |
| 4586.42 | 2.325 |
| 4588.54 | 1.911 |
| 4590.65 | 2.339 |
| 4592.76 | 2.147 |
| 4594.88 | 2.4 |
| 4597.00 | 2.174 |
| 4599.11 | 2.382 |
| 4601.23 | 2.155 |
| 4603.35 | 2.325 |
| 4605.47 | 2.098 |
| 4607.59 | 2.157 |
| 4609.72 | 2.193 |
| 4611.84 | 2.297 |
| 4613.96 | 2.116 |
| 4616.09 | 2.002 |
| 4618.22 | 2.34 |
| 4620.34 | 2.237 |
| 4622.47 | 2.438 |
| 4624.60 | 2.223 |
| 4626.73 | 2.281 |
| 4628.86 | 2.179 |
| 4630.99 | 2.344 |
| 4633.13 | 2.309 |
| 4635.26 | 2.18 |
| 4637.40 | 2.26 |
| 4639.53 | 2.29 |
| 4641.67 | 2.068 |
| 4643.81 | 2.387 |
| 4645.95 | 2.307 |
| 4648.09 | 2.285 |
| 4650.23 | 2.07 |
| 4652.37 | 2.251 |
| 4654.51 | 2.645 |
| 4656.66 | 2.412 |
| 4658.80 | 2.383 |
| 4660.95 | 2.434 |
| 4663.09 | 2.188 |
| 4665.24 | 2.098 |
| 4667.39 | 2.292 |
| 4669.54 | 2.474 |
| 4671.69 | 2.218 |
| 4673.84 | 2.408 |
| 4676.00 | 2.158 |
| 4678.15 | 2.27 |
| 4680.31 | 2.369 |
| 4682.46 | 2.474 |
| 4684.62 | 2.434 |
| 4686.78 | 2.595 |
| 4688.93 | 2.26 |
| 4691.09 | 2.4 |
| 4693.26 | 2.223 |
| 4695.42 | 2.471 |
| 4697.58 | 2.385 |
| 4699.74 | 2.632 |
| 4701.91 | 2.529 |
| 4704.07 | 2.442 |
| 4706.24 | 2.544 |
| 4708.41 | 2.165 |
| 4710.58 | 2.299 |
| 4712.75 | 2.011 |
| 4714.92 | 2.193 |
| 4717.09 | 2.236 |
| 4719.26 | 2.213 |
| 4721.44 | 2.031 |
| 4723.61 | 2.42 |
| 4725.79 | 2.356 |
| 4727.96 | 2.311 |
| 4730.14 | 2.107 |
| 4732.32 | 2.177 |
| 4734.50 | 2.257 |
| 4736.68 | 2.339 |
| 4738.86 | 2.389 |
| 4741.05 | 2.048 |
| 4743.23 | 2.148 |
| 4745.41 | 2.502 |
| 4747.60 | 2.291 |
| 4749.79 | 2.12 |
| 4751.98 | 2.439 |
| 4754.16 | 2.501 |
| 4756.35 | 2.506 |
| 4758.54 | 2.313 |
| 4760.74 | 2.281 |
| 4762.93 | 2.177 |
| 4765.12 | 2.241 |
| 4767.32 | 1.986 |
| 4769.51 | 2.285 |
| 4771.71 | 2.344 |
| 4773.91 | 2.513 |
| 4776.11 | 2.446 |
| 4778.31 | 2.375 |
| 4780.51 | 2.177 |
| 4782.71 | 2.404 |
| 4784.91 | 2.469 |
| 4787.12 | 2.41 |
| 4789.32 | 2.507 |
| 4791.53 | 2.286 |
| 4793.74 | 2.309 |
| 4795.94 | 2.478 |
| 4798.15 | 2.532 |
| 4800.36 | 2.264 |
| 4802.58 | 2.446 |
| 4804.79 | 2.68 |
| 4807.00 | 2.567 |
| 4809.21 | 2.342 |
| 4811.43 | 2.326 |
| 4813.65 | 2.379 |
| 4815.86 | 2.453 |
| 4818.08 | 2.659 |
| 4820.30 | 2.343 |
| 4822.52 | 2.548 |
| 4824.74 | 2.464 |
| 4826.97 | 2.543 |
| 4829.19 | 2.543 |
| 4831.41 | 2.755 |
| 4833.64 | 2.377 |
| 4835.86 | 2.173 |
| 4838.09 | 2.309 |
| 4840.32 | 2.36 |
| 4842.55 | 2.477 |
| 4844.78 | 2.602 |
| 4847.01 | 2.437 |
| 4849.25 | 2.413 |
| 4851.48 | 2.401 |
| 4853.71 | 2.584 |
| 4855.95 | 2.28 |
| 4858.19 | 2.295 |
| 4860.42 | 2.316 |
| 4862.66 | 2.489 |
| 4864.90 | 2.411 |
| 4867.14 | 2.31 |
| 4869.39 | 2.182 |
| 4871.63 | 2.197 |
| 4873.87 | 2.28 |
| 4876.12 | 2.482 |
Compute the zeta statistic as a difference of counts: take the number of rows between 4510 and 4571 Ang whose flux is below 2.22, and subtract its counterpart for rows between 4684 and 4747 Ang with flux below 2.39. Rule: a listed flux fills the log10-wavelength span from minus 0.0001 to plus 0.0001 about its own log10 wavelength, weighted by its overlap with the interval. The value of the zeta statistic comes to 1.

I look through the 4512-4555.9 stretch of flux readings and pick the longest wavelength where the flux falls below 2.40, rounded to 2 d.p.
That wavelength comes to 4554.85 Ang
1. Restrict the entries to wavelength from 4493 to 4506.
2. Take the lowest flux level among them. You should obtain 1.624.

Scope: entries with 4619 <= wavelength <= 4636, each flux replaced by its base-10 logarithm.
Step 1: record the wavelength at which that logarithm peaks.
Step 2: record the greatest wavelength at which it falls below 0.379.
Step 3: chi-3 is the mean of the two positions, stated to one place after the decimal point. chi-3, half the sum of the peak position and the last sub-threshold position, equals 4628.9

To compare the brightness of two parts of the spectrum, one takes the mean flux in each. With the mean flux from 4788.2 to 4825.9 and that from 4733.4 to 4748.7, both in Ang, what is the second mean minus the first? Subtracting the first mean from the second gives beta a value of -0.16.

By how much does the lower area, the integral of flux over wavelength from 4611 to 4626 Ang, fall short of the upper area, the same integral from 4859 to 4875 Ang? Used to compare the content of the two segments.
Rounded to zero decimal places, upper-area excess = 3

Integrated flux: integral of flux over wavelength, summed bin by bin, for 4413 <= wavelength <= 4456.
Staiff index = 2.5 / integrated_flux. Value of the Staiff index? 0.026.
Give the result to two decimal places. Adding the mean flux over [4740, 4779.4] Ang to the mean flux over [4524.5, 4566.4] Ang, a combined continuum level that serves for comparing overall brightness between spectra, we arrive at 4.47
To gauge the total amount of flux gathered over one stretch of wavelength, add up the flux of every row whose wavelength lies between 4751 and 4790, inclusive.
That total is 42.4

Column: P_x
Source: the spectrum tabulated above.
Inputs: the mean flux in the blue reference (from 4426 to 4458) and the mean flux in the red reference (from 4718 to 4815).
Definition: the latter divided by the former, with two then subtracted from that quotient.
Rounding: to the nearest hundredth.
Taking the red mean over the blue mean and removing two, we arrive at -0.97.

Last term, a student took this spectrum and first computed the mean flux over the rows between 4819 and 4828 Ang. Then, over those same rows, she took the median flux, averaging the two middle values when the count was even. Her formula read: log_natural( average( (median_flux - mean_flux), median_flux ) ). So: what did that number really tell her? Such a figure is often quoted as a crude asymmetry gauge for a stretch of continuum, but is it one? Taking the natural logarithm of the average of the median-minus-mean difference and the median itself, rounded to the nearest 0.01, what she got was 0.24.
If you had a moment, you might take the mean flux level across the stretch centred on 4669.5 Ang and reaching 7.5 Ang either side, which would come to 2.26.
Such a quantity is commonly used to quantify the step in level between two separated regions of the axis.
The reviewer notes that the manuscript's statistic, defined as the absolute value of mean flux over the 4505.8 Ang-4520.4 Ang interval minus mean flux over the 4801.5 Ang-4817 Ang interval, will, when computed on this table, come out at 0.62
